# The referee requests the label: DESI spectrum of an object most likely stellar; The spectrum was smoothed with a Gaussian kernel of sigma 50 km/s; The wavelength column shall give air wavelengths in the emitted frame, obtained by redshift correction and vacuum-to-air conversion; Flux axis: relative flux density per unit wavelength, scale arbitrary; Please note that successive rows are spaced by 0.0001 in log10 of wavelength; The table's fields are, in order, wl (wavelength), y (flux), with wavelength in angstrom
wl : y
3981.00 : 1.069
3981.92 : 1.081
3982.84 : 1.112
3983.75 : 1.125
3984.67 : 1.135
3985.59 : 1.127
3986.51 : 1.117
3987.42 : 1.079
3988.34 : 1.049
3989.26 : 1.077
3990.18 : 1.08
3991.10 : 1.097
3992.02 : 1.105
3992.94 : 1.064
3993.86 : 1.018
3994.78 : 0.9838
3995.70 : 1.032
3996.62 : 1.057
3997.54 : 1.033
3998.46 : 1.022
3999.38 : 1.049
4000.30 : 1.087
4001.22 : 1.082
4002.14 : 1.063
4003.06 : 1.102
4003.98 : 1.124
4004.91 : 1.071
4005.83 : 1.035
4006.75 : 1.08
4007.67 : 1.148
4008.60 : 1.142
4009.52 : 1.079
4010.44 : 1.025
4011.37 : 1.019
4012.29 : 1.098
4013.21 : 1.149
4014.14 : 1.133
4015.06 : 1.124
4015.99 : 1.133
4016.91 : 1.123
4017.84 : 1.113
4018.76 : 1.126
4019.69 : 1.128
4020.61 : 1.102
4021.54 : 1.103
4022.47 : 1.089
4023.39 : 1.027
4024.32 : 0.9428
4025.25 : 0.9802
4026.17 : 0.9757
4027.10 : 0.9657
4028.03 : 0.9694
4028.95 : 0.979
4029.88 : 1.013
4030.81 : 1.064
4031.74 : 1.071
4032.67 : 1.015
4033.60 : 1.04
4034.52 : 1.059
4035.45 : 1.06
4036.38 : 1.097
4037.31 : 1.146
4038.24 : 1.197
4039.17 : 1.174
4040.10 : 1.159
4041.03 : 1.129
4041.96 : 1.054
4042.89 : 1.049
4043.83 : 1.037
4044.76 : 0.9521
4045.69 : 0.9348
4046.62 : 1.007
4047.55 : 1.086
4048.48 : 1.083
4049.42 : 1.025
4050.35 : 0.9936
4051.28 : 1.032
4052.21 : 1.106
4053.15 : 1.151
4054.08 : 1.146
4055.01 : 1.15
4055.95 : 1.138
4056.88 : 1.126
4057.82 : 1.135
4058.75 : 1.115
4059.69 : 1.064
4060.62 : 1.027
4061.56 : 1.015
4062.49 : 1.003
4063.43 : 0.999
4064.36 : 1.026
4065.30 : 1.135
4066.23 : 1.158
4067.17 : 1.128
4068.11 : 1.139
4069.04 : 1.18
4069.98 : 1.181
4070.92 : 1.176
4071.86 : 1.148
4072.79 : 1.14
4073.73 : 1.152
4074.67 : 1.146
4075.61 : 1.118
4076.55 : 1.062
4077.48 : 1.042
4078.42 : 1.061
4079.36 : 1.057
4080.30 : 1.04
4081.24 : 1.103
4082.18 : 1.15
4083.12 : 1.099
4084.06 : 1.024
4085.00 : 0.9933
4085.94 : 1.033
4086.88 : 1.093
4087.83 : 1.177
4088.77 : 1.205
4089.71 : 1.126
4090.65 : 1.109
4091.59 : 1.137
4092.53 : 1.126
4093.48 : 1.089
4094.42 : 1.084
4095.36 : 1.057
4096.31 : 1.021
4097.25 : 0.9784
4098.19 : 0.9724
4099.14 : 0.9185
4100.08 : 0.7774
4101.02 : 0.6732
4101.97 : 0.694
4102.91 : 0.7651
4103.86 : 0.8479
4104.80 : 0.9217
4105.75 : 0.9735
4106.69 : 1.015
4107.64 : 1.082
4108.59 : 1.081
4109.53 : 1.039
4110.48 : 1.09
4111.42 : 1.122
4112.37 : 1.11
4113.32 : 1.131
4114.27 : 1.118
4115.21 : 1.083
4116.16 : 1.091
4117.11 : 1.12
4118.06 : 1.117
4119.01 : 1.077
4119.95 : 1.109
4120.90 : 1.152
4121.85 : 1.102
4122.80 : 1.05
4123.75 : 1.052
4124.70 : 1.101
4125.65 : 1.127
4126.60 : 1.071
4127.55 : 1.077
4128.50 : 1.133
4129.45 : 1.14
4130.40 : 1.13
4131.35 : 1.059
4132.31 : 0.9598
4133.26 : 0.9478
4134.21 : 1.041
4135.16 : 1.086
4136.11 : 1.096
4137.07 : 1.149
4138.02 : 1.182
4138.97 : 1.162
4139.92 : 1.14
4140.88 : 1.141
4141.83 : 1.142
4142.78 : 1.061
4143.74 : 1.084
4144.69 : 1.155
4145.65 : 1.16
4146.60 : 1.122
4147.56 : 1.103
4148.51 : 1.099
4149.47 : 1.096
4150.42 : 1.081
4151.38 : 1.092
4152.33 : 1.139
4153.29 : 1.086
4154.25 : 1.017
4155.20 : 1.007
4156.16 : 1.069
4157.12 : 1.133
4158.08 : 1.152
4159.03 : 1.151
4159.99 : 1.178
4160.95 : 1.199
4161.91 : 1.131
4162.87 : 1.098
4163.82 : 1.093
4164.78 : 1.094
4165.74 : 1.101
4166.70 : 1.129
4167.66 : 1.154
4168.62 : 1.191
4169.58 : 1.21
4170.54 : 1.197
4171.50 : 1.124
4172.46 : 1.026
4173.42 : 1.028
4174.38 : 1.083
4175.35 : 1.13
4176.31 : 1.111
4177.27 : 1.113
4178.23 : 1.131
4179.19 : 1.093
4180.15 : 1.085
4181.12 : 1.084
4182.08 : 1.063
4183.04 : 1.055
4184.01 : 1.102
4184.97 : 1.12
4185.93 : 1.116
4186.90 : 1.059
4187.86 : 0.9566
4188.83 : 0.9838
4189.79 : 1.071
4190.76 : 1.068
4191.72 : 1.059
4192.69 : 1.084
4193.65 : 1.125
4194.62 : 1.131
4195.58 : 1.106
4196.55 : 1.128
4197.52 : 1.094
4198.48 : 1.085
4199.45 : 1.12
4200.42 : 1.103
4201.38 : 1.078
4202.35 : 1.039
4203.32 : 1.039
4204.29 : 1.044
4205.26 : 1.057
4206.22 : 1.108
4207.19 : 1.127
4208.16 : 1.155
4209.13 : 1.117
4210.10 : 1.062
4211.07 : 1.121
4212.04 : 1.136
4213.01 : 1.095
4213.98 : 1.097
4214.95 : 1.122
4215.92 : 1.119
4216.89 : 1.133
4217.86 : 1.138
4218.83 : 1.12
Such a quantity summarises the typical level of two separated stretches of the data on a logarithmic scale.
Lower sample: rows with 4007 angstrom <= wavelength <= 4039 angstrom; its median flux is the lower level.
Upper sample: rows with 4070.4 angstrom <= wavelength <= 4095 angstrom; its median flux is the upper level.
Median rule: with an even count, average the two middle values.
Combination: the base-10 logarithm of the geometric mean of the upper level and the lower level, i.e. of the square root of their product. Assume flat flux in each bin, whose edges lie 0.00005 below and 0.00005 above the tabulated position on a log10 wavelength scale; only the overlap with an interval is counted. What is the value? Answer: 0.039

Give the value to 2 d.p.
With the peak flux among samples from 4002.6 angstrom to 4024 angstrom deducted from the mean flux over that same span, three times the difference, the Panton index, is -0.15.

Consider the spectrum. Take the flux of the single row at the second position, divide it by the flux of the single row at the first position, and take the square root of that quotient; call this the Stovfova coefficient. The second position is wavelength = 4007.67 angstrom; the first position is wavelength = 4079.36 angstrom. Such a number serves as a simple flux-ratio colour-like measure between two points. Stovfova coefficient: 1.04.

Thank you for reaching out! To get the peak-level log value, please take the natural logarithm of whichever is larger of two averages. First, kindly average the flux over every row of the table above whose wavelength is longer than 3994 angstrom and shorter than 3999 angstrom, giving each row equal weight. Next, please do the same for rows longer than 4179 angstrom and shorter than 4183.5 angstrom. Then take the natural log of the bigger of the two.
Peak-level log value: 0.073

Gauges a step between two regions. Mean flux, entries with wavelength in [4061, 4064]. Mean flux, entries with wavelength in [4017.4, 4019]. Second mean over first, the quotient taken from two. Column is 0.89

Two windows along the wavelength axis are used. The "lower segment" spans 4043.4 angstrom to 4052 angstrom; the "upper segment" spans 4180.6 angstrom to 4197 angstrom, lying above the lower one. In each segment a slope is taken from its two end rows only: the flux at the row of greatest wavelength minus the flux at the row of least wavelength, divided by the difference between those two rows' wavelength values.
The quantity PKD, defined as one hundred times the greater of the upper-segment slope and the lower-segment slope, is 0.29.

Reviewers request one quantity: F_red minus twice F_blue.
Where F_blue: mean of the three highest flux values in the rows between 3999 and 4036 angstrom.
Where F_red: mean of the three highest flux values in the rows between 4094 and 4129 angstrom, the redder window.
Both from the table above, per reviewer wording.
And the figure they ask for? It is -1.15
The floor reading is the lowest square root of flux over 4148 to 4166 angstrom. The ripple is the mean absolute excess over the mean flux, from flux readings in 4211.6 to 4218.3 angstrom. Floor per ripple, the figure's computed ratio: 72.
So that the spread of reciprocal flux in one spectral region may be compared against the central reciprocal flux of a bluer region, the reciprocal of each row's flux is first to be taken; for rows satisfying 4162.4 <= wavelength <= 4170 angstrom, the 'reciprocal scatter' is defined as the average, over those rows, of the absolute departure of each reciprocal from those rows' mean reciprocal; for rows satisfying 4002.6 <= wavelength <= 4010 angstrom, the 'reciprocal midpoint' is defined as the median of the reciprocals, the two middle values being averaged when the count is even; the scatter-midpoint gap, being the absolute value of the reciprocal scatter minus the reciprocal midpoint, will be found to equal 0.89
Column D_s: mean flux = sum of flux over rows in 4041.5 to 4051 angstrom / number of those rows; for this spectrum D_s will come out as 1.02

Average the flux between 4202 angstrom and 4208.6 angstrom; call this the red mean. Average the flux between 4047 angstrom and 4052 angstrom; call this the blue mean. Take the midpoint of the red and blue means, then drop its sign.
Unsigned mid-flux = 1.06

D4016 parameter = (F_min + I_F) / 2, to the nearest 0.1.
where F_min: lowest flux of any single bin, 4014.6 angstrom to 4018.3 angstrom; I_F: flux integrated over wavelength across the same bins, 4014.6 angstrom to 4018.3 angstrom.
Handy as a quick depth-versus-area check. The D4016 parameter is 2.6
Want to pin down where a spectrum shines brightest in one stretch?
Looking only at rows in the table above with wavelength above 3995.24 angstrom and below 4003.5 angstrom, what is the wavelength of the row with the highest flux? 4003.06 angstrom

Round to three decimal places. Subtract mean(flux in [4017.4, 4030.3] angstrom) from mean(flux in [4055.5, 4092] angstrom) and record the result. 0.065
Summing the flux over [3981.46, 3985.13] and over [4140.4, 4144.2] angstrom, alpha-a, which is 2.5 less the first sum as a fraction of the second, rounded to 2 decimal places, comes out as 1.49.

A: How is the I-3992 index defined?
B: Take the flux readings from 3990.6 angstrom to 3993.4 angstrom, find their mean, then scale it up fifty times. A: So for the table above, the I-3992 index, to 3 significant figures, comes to 54.4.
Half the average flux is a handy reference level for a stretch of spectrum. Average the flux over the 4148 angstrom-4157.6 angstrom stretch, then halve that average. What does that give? 0.541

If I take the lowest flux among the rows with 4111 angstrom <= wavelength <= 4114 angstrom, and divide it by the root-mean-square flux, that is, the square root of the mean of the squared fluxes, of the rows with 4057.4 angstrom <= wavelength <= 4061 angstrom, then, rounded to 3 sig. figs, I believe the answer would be 1.02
